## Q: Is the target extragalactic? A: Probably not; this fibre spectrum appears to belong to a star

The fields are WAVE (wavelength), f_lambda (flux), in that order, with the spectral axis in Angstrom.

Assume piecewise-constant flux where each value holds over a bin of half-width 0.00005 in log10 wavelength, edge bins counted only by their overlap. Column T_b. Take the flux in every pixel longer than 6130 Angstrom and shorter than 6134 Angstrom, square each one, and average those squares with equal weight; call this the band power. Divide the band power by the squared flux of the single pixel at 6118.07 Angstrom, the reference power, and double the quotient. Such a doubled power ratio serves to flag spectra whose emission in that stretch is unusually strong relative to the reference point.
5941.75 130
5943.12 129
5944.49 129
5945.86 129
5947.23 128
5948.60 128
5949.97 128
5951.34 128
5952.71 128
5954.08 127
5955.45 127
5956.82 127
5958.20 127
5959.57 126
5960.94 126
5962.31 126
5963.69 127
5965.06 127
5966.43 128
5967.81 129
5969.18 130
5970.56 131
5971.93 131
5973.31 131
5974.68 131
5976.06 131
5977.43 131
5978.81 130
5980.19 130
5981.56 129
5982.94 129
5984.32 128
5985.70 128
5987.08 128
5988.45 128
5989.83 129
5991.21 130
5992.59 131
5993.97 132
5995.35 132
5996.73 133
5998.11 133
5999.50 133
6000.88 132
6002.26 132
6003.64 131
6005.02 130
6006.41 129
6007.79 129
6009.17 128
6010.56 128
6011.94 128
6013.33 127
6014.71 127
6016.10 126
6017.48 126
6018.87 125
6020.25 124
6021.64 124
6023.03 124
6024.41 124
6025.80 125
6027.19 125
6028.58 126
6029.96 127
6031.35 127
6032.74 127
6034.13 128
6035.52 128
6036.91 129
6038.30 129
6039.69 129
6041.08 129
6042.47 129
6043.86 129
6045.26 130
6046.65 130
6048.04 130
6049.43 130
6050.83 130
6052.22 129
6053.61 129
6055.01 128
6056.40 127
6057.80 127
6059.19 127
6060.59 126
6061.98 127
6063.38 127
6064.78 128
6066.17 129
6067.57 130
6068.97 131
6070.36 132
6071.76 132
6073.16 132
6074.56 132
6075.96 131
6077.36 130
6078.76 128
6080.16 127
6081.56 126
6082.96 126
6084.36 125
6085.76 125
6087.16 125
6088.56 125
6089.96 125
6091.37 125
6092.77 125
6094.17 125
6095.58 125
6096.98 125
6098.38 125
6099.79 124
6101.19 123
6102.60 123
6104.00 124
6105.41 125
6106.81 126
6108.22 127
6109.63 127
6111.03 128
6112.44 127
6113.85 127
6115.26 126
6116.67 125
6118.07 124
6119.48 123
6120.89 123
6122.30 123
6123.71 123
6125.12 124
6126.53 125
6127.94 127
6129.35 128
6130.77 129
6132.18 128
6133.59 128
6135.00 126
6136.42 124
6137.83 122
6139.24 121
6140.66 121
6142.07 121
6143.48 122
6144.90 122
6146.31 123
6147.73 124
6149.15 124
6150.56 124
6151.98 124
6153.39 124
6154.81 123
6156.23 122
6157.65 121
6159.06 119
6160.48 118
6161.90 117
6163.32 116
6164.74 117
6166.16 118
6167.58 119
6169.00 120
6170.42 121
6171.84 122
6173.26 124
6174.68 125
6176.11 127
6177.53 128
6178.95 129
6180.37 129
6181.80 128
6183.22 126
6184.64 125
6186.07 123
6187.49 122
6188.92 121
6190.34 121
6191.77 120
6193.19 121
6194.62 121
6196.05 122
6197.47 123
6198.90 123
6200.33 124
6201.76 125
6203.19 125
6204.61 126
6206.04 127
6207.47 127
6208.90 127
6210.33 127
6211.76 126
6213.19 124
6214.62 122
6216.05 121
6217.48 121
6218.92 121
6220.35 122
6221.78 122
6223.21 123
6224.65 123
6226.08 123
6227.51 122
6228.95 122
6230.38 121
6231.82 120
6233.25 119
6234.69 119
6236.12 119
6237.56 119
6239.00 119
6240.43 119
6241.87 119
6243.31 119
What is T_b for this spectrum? 2.14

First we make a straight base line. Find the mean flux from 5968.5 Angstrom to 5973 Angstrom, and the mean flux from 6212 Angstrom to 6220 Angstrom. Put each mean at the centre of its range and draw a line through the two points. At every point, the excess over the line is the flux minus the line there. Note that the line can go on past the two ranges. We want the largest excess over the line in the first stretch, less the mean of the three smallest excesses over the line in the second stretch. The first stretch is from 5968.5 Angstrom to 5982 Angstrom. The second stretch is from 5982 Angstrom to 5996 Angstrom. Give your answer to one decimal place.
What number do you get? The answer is 2.7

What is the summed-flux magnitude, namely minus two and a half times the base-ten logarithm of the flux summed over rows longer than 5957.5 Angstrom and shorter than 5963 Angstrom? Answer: -6.76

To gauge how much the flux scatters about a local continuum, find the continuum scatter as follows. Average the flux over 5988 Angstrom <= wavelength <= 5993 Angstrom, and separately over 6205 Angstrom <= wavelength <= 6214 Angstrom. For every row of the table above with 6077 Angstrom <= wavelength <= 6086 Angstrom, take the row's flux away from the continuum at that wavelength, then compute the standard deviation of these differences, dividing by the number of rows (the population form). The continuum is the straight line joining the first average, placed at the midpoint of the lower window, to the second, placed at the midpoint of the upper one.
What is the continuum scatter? 1.6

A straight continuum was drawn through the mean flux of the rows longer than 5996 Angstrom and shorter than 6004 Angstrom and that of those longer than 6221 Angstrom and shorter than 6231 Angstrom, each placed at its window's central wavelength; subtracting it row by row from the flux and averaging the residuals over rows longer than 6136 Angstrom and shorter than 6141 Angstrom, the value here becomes -4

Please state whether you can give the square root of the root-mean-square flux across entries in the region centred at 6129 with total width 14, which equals 11.2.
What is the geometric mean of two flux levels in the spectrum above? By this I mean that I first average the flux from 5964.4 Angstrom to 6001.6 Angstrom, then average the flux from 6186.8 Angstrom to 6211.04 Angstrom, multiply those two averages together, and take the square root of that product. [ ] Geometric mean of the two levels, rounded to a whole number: 127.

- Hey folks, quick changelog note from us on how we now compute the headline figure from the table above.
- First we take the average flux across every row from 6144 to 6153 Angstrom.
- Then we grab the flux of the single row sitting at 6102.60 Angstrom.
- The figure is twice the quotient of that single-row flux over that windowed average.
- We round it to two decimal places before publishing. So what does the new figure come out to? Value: 1.99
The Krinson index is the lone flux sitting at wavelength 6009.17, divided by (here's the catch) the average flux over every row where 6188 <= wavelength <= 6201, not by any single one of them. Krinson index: 1.051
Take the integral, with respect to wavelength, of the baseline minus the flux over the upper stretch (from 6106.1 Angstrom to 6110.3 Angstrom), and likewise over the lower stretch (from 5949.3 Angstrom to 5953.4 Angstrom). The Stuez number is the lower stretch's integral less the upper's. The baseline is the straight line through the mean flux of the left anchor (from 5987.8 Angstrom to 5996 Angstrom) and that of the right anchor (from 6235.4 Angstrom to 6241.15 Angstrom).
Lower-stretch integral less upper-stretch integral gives 24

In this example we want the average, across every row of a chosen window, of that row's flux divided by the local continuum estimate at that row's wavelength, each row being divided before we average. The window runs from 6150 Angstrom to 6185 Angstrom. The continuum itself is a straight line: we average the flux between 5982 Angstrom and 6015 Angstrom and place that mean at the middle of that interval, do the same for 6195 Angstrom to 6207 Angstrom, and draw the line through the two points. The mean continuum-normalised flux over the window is 0.979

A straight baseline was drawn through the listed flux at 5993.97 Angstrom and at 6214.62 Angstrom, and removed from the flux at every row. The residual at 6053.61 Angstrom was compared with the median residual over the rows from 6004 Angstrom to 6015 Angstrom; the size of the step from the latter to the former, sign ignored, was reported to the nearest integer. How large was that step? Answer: 3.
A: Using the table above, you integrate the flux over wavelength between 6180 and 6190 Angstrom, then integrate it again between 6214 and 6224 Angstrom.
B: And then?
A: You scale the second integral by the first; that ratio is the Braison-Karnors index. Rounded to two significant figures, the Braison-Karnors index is 0.98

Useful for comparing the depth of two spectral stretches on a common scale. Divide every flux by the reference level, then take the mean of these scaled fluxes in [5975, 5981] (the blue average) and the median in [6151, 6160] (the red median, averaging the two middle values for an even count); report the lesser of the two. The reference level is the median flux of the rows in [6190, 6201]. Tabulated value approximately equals 1.01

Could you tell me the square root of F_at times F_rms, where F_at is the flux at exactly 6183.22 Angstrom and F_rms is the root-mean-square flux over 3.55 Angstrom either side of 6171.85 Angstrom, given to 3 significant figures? 124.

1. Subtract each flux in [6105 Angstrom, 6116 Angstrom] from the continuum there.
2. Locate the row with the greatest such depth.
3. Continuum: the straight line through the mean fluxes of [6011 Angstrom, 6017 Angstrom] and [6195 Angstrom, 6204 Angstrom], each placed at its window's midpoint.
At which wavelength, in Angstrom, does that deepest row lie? 6105.41 Angstrom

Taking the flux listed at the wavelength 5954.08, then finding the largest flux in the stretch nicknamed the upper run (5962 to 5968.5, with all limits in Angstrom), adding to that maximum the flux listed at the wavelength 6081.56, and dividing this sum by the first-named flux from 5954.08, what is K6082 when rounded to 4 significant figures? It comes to 2.008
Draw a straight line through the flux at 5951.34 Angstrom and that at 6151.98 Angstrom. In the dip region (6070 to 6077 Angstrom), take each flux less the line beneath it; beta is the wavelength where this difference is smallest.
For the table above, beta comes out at 6075.96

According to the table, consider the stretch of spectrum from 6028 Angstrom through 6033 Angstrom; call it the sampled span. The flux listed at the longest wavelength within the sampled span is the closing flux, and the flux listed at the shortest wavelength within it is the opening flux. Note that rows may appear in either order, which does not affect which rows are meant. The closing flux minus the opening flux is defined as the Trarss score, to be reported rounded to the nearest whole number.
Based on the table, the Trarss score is 1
